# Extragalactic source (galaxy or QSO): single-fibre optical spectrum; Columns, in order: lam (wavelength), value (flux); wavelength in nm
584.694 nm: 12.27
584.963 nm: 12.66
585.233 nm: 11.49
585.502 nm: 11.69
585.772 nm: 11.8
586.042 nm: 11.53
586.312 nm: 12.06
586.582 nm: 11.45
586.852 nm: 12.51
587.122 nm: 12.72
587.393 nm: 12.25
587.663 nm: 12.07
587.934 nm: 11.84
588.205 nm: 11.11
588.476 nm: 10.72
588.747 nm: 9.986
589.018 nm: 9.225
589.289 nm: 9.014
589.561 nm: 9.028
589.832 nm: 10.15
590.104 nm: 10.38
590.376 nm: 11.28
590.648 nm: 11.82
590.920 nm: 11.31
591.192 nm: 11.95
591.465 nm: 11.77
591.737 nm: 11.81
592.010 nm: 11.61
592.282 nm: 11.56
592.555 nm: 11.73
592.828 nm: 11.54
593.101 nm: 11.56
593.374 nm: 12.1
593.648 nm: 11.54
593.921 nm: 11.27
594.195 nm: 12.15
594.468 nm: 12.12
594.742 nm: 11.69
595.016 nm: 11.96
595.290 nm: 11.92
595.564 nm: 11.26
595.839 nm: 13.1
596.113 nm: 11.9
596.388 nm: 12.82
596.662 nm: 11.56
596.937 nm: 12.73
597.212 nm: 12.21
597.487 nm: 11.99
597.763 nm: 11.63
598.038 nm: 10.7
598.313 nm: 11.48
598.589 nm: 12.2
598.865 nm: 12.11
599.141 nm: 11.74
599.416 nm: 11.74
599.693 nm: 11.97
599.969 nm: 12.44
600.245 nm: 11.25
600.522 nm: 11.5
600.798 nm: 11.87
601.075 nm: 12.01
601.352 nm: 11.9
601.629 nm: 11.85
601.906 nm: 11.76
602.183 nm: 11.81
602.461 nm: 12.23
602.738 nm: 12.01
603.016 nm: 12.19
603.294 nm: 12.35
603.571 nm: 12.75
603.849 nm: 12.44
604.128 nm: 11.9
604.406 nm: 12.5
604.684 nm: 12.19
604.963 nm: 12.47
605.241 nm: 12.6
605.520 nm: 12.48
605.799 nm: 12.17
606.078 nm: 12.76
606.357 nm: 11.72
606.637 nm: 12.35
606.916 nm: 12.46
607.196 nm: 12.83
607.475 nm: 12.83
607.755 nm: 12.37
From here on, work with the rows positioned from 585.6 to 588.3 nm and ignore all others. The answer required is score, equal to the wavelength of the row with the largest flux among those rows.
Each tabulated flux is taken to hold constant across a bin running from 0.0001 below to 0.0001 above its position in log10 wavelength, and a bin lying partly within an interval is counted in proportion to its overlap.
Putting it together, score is 587.122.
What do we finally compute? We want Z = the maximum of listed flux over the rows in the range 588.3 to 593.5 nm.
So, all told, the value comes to 12.1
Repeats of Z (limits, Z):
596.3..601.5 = 12.82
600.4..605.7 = 12.75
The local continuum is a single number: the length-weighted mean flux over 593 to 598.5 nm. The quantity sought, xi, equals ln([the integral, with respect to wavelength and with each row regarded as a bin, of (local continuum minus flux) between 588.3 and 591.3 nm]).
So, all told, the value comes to 1.5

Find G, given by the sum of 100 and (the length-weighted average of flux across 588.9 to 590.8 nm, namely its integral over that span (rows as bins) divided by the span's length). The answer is 110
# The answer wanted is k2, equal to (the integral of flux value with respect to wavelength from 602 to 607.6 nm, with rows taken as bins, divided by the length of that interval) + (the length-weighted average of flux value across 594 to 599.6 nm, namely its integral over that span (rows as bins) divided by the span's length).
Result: 24.3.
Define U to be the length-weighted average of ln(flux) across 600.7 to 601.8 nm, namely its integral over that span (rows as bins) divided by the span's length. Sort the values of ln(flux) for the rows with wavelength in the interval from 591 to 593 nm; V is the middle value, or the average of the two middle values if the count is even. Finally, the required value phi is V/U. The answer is 0.99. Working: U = 2.48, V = 2.462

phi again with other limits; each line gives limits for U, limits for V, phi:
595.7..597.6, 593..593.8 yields 0.97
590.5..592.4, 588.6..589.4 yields 0.90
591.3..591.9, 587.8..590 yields 0.94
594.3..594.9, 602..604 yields 1.01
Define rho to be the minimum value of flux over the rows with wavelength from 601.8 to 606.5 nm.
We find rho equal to 11.72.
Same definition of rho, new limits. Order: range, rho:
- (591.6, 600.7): 10.7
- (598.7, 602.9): 11.25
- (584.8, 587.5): 11.45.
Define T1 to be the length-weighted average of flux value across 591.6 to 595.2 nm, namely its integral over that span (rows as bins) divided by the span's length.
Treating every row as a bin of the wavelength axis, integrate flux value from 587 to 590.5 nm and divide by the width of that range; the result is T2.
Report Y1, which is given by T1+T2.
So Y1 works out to 22.5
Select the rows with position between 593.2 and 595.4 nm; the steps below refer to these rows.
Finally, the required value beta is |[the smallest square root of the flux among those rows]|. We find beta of 3.36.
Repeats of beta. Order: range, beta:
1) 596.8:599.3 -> 3.27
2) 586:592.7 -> 3.00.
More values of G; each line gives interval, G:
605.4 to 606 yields 112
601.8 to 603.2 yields 112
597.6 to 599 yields 112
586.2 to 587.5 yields 112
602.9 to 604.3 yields 112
